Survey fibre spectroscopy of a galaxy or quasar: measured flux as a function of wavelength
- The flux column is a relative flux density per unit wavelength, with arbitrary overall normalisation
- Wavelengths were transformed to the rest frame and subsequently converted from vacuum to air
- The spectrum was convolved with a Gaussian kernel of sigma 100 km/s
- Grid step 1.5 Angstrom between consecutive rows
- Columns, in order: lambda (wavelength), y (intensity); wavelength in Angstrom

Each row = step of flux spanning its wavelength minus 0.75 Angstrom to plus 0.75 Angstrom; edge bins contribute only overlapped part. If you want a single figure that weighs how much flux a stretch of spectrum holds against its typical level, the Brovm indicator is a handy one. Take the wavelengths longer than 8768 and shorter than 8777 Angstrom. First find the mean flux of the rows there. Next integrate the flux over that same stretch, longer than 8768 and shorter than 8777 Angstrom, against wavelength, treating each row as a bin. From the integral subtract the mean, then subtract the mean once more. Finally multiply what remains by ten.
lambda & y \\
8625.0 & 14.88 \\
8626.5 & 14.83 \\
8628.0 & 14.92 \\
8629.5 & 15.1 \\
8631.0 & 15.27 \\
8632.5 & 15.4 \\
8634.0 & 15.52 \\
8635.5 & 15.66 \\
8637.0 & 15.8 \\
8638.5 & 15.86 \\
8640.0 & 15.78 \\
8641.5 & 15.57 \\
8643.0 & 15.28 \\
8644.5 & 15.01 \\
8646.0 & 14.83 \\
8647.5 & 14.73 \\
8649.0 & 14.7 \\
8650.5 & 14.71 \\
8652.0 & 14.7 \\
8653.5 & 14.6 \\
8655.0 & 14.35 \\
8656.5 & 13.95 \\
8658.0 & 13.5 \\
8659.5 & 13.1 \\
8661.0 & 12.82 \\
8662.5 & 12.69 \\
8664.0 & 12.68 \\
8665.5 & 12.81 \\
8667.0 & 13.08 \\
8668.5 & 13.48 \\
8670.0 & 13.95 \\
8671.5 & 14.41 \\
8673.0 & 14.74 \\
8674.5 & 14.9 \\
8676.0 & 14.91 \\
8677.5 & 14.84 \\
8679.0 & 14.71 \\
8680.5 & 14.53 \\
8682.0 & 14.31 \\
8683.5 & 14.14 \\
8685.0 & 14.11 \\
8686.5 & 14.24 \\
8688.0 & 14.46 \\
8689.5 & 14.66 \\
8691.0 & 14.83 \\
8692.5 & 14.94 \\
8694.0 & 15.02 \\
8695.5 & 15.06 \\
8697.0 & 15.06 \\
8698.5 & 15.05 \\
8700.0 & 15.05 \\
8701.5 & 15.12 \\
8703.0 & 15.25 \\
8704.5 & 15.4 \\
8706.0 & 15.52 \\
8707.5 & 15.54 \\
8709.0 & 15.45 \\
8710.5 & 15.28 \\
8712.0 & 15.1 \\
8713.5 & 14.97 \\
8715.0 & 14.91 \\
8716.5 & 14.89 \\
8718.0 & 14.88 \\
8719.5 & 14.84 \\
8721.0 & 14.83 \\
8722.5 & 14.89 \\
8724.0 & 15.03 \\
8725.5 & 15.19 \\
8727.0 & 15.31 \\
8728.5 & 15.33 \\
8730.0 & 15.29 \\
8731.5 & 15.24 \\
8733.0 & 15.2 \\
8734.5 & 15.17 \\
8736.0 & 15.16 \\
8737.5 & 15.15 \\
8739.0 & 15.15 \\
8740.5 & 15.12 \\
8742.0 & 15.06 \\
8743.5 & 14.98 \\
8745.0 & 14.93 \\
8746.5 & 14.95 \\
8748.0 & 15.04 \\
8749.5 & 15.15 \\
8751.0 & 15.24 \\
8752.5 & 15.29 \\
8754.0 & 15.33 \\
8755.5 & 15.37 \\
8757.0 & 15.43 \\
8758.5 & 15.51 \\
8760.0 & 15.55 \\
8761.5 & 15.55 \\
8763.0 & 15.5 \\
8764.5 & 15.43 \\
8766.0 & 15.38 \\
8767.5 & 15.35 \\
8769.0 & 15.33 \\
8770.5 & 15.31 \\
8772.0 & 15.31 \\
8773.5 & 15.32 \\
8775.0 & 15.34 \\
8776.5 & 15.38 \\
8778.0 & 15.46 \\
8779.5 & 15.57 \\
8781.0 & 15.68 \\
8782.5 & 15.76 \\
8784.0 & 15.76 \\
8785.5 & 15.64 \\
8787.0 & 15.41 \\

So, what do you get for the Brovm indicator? 1073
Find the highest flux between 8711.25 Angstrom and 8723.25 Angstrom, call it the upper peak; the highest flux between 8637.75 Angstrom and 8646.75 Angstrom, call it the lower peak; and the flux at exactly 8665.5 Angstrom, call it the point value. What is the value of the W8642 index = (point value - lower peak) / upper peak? -0.20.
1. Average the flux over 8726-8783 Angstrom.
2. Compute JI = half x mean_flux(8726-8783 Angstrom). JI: 7.65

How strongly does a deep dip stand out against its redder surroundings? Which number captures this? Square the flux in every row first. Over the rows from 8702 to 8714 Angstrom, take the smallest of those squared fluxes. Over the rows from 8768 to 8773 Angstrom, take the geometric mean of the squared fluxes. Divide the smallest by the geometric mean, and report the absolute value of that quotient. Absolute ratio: 0.96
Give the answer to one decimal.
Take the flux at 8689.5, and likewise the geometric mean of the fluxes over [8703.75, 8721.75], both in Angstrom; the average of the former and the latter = 14.9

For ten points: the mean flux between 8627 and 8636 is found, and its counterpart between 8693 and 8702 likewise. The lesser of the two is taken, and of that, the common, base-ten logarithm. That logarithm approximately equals 1.18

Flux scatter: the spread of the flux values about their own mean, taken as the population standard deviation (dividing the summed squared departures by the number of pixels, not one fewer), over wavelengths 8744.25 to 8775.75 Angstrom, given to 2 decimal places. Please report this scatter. 0.17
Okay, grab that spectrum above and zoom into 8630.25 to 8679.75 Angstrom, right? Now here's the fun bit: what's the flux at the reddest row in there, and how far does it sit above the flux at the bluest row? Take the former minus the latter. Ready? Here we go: -0.56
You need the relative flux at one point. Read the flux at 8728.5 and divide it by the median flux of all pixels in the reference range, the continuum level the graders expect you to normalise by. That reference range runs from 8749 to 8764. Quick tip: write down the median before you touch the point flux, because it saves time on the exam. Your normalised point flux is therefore 1.00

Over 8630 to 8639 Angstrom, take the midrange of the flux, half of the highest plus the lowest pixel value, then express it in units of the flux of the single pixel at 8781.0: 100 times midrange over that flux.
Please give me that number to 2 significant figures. 99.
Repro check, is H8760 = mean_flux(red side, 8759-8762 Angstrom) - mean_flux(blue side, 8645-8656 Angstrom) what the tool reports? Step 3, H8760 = 0.9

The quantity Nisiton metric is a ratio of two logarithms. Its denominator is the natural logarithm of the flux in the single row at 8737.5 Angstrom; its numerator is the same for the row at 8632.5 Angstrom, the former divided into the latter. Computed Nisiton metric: 1.01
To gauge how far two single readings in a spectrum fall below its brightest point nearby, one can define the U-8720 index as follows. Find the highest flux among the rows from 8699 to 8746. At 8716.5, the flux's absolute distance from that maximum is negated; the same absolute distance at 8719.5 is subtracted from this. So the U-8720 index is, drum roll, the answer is -1.35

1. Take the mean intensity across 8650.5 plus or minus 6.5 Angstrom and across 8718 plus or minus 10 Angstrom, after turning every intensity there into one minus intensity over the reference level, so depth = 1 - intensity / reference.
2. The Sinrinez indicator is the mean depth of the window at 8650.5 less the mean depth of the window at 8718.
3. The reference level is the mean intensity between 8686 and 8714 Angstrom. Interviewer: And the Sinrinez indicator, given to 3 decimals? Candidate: 0.028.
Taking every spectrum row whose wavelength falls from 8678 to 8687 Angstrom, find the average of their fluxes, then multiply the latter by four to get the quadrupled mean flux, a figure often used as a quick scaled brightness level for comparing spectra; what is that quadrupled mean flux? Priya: 57.4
